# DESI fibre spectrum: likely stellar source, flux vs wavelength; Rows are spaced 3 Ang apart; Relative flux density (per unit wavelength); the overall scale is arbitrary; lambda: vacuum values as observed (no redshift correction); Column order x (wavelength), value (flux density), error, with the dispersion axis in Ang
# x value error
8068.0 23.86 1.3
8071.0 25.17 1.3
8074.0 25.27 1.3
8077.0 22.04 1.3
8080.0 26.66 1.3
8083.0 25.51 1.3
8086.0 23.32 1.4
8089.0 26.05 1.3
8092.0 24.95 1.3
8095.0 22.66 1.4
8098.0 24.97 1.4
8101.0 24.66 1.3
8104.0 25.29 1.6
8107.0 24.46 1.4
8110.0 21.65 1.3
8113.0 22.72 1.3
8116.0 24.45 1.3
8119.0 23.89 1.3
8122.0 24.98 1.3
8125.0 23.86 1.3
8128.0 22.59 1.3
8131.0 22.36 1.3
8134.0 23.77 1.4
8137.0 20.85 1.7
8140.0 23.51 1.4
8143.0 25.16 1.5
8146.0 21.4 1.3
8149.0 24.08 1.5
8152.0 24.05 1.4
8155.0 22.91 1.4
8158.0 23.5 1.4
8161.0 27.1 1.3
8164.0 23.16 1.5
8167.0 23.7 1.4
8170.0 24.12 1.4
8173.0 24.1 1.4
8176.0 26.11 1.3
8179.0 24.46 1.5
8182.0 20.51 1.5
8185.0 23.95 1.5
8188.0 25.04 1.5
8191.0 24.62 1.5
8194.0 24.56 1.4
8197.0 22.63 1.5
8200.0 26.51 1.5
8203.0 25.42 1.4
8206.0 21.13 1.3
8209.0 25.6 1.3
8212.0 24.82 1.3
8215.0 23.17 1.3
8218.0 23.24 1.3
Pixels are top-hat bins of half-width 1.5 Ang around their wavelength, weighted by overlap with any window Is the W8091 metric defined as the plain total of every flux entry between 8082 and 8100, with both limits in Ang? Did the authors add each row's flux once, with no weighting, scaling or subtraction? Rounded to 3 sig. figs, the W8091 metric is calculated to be 147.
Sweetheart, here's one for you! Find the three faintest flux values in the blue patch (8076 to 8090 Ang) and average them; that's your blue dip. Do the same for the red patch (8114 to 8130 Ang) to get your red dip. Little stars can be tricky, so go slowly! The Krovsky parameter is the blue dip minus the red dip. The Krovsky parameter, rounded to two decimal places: 0.18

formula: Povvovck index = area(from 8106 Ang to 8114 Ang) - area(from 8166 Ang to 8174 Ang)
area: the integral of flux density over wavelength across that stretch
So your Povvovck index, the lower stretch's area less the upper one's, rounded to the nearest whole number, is -9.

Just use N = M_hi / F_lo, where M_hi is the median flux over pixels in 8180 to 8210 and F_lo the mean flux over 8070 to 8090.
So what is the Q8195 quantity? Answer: 0.99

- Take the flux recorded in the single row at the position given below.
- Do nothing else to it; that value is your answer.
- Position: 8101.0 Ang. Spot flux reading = 24.66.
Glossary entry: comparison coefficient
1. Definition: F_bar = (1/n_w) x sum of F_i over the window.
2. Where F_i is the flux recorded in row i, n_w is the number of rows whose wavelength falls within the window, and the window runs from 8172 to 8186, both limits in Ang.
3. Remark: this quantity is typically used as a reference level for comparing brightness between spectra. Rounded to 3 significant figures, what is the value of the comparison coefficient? 23.8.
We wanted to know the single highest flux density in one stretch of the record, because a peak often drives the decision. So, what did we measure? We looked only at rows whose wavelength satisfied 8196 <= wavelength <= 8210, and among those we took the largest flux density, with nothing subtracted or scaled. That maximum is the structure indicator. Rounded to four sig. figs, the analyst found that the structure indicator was 26.51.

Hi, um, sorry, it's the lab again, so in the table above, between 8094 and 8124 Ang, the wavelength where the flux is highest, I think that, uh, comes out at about 8104.0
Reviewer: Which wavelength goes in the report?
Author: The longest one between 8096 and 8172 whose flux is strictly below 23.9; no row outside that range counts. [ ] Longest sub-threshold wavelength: 8167.0 Ang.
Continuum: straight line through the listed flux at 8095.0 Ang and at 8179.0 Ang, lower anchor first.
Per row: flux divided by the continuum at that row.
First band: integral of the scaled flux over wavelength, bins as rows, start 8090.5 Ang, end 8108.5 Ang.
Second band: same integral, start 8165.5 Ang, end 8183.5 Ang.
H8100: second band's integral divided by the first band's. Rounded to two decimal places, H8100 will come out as 0.91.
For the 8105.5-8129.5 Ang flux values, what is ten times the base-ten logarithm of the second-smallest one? 13.54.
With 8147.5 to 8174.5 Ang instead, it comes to 13.65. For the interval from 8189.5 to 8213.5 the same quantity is 13.55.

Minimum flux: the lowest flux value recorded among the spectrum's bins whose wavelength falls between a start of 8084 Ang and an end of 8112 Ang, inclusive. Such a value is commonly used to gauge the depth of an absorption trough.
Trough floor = 21.65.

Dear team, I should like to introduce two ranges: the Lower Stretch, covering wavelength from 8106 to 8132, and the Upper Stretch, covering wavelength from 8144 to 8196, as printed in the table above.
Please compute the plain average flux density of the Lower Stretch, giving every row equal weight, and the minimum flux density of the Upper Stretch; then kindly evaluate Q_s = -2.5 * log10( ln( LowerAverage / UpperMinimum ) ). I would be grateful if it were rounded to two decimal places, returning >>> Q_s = 2.19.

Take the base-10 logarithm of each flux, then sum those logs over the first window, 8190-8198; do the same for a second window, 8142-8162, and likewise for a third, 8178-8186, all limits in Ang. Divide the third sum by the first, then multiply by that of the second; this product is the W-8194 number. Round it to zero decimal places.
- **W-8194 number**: 10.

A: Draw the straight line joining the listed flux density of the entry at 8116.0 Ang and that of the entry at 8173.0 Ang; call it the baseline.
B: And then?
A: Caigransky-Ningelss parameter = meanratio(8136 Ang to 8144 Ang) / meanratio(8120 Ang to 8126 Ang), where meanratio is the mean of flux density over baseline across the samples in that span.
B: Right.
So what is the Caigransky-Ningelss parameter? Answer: 0.95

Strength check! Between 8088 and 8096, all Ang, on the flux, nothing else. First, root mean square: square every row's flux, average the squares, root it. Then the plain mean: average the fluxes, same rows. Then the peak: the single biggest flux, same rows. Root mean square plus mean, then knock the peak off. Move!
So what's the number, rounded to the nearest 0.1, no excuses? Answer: 23.1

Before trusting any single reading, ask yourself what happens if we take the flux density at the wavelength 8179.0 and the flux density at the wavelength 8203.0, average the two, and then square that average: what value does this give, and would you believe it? 622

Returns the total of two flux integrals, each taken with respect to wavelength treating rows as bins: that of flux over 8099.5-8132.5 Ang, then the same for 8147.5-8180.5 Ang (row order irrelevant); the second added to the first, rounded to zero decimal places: 1585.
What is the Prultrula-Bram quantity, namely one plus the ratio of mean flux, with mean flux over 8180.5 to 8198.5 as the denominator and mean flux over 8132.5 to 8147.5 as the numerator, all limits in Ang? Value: 1.97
